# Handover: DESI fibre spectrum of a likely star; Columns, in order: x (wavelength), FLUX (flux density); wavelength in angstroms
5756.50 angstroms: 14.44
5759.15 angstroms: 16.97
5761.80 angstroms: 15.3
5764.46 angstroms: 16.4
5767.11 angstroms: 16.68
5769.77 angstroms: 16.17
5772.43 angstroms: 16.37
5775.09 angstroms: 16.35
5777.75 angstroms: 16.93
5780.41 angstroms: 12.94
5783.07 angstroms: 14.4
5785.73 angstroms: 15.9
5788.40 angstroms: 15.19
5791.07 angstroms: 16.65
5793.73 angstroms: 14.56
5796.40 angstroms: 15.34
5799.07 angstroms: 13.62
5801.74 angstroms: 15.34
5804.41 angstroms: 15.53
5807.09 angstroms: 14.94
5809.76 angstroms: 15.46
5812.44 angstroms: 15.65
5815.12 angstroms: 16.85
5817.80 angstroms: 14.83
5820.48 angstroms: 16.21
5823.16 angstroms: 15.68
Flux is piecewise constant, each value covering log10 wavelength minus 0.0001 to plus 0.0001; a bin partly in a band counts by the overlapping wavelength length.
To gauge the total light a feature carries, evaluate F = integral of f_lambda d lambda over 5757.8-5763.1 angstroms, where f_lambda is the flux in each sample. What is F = 86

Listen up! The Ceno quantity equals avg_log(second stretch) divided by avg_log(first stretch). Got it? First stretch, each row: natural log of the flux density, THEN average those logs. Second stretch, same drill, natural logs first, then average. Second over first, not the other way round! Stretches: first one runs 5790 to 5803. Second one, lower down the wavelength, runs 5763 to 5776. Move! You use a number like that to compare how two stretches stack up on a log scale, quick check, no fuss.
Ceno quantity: 1.03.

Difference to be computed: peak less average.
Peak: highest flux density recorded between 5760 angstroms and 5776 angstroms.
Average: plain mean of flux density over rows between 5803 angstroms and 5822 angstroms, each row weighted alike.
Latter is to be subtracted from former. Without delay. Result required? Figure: 1.0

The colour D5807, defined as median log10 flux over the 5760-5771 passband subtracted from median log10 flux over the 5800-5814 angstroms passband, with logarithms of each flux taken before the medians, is -0.023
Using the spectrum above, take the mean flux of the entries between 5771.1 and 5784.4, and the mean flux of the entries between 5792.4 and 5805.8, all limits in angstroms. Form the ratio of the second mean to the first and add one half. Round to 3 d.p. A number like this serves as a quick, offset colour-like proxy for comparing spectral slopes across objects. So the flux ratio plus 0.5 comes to 1.466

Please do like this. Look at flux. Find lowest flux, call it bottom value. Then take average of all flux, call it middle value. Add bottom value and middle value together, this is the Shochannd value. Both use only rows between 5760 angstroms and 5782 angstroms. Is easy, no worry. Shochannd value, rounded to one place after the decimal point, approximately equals 28.8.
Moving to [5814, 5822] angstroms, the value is 30.8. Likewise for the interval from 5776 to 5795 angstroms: 28.2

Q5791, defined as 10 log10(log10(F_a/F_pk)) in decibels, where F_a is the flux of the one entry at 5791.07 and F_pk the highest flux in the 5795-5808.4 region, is -15.2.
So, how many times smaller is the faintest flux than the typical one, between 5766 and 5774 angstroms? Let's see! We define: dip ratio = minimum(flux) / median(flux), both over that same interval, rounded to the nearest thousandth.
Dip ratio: 0.988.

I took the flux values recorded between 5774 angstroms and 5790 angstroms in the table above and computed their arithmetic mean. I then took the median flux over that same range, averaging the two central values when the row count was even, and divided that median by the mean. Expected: 1.02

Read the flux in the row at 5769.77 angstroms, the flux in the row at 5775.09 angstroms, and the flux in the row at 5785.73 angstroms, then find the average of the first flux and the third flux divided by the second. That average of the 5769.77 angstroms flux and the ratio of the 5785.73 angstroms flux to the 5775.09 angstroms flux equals 8.6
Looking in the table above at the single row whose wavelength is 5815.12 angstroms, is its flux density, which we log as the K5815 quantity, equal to 16.85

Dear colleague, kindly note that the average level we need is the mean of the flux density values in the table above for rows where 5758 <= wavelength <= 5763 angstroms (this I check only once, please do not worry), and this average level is 16.1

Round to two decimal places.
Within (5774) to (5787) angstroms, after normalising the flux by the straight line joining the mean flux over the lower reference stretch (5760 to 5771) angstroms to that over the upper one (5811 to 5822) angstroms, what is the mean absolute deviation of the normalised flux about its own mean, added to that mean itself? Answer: 1.03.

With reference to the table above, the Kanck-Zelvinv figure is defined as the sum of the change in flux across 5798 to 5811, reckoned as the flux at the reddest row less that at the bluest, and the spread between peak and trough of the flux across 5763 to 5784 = 6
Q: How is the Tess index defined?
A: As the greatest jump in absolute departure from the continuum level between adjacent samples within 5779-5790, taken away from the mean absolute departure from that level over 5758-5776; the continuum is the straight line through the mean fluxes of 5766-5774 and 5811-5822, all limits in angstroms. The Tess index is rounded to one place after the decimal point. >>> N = -1.2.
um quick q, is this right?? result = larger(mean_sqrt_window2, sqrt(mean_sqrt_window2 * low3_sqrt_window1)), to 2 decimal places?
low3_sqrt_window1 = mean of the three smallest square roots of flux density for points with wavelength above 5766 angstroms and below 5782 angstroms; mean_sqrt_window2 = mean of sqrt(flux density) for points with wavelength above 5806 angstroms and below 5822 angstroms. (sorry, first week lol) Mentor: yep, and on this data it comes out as 3.96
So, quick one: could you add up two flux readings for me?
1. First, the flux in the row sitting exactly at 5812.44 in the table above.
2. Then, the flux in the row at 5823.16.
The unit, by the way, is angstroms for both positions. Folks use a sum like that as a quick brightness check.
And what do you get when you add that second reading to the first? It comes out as 31.3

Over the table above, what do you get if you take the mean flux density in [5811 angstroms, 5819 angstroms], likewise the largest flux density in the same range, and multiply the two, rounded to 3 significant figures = 266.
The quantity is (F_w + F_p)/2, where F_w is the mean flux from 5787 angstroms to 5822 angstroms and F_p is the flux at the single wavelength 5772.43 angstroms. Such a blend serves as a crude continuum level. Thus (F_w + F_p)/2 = 15.9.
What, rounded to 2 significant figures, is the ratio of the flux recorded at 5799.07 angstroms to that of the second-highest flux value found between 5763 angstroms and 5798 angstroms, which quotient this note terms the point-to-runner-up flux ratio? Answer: 0.82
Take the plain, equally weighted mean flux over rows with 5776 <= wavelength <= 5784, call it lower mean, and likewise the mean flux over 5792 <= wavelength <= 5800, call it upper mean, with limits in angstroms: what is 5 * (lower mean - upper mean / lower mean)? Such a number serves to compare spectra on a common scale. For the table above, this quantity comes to 69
